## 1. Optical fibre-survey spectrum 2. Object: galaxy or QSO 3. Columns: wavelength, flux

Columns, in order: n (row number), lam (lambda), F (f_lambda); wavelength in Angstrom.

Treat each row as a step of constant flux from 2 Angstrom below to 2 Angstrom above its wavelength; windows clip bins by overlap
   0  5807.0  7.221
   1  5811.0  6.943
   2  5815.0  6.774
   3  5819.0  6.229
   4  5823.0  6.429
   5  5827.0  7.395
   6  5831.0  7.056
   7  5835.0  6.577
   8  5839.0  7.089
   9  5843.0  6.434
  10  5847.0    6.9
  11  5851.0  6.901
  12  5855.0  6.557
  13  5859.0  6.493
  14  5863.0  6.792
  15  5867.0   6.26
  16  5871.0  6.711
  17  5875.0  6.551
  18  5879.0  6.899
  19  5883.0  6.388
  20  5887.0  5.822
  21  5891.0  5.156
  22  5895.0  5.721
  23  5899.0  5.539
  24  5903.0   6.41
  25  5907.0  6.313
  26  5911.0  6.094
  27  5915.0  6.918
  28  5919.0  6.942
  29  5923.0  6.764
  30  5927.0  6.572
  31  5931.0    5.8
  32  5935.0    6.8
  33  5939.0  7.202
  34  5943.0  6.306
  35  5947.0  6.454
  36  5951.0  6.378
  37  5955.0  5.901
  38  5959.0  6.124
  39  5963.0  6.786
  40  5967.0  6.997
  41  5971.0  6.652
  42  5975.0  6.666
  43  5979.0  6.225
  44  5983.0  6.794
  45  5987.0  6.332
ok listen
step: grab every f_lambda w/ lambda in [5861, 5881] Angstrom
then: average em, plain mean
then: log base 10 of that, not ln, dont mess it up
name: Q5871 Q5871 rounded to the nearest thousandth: 0.822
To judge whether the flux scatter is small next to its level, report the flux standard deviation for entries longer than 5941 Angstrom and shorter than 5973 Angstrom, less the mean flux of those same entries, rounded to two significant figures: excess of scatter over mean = -6.1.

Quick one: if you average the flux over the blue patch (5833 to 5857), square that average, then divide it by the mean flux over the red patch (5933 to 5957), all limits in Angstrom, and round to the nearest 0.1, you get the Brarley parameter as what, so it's 7.0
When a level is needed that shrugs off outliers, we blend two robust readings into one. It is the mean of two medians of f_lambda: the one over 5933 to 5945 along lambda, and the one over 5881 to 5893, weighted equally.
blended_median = 6.31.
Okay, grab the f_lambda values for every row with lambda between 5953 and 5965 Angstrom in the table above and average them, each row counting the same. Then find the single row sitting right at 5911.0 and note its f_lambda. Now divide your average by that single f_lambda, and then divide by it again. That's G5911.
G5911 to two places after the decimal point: 0.17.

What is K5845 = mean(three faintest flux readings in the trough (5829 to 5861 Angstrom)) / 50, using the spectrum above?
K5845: 0.130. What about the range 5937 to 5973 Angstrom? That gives 0.122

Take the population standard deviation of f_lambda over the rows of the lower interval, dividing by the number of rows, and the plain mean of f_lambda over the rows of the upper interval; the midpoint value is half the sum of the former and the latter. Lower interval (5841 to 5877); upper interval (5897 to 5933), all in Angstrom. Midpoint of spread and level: 3.29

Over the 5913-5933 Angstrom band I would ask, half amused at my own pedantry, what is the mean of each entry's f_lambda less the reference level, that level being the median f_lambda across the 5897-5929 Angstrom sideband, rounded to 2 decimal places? 0.11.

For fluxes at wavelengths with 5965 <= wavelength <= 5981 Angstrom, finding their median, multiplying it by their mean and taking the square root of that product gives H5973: 6.65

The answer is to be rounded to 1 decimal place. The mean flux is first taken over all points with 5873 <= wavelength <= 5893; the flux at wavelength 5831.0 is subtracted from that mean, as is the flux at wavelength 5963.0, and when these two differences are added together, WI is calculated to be -1.5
